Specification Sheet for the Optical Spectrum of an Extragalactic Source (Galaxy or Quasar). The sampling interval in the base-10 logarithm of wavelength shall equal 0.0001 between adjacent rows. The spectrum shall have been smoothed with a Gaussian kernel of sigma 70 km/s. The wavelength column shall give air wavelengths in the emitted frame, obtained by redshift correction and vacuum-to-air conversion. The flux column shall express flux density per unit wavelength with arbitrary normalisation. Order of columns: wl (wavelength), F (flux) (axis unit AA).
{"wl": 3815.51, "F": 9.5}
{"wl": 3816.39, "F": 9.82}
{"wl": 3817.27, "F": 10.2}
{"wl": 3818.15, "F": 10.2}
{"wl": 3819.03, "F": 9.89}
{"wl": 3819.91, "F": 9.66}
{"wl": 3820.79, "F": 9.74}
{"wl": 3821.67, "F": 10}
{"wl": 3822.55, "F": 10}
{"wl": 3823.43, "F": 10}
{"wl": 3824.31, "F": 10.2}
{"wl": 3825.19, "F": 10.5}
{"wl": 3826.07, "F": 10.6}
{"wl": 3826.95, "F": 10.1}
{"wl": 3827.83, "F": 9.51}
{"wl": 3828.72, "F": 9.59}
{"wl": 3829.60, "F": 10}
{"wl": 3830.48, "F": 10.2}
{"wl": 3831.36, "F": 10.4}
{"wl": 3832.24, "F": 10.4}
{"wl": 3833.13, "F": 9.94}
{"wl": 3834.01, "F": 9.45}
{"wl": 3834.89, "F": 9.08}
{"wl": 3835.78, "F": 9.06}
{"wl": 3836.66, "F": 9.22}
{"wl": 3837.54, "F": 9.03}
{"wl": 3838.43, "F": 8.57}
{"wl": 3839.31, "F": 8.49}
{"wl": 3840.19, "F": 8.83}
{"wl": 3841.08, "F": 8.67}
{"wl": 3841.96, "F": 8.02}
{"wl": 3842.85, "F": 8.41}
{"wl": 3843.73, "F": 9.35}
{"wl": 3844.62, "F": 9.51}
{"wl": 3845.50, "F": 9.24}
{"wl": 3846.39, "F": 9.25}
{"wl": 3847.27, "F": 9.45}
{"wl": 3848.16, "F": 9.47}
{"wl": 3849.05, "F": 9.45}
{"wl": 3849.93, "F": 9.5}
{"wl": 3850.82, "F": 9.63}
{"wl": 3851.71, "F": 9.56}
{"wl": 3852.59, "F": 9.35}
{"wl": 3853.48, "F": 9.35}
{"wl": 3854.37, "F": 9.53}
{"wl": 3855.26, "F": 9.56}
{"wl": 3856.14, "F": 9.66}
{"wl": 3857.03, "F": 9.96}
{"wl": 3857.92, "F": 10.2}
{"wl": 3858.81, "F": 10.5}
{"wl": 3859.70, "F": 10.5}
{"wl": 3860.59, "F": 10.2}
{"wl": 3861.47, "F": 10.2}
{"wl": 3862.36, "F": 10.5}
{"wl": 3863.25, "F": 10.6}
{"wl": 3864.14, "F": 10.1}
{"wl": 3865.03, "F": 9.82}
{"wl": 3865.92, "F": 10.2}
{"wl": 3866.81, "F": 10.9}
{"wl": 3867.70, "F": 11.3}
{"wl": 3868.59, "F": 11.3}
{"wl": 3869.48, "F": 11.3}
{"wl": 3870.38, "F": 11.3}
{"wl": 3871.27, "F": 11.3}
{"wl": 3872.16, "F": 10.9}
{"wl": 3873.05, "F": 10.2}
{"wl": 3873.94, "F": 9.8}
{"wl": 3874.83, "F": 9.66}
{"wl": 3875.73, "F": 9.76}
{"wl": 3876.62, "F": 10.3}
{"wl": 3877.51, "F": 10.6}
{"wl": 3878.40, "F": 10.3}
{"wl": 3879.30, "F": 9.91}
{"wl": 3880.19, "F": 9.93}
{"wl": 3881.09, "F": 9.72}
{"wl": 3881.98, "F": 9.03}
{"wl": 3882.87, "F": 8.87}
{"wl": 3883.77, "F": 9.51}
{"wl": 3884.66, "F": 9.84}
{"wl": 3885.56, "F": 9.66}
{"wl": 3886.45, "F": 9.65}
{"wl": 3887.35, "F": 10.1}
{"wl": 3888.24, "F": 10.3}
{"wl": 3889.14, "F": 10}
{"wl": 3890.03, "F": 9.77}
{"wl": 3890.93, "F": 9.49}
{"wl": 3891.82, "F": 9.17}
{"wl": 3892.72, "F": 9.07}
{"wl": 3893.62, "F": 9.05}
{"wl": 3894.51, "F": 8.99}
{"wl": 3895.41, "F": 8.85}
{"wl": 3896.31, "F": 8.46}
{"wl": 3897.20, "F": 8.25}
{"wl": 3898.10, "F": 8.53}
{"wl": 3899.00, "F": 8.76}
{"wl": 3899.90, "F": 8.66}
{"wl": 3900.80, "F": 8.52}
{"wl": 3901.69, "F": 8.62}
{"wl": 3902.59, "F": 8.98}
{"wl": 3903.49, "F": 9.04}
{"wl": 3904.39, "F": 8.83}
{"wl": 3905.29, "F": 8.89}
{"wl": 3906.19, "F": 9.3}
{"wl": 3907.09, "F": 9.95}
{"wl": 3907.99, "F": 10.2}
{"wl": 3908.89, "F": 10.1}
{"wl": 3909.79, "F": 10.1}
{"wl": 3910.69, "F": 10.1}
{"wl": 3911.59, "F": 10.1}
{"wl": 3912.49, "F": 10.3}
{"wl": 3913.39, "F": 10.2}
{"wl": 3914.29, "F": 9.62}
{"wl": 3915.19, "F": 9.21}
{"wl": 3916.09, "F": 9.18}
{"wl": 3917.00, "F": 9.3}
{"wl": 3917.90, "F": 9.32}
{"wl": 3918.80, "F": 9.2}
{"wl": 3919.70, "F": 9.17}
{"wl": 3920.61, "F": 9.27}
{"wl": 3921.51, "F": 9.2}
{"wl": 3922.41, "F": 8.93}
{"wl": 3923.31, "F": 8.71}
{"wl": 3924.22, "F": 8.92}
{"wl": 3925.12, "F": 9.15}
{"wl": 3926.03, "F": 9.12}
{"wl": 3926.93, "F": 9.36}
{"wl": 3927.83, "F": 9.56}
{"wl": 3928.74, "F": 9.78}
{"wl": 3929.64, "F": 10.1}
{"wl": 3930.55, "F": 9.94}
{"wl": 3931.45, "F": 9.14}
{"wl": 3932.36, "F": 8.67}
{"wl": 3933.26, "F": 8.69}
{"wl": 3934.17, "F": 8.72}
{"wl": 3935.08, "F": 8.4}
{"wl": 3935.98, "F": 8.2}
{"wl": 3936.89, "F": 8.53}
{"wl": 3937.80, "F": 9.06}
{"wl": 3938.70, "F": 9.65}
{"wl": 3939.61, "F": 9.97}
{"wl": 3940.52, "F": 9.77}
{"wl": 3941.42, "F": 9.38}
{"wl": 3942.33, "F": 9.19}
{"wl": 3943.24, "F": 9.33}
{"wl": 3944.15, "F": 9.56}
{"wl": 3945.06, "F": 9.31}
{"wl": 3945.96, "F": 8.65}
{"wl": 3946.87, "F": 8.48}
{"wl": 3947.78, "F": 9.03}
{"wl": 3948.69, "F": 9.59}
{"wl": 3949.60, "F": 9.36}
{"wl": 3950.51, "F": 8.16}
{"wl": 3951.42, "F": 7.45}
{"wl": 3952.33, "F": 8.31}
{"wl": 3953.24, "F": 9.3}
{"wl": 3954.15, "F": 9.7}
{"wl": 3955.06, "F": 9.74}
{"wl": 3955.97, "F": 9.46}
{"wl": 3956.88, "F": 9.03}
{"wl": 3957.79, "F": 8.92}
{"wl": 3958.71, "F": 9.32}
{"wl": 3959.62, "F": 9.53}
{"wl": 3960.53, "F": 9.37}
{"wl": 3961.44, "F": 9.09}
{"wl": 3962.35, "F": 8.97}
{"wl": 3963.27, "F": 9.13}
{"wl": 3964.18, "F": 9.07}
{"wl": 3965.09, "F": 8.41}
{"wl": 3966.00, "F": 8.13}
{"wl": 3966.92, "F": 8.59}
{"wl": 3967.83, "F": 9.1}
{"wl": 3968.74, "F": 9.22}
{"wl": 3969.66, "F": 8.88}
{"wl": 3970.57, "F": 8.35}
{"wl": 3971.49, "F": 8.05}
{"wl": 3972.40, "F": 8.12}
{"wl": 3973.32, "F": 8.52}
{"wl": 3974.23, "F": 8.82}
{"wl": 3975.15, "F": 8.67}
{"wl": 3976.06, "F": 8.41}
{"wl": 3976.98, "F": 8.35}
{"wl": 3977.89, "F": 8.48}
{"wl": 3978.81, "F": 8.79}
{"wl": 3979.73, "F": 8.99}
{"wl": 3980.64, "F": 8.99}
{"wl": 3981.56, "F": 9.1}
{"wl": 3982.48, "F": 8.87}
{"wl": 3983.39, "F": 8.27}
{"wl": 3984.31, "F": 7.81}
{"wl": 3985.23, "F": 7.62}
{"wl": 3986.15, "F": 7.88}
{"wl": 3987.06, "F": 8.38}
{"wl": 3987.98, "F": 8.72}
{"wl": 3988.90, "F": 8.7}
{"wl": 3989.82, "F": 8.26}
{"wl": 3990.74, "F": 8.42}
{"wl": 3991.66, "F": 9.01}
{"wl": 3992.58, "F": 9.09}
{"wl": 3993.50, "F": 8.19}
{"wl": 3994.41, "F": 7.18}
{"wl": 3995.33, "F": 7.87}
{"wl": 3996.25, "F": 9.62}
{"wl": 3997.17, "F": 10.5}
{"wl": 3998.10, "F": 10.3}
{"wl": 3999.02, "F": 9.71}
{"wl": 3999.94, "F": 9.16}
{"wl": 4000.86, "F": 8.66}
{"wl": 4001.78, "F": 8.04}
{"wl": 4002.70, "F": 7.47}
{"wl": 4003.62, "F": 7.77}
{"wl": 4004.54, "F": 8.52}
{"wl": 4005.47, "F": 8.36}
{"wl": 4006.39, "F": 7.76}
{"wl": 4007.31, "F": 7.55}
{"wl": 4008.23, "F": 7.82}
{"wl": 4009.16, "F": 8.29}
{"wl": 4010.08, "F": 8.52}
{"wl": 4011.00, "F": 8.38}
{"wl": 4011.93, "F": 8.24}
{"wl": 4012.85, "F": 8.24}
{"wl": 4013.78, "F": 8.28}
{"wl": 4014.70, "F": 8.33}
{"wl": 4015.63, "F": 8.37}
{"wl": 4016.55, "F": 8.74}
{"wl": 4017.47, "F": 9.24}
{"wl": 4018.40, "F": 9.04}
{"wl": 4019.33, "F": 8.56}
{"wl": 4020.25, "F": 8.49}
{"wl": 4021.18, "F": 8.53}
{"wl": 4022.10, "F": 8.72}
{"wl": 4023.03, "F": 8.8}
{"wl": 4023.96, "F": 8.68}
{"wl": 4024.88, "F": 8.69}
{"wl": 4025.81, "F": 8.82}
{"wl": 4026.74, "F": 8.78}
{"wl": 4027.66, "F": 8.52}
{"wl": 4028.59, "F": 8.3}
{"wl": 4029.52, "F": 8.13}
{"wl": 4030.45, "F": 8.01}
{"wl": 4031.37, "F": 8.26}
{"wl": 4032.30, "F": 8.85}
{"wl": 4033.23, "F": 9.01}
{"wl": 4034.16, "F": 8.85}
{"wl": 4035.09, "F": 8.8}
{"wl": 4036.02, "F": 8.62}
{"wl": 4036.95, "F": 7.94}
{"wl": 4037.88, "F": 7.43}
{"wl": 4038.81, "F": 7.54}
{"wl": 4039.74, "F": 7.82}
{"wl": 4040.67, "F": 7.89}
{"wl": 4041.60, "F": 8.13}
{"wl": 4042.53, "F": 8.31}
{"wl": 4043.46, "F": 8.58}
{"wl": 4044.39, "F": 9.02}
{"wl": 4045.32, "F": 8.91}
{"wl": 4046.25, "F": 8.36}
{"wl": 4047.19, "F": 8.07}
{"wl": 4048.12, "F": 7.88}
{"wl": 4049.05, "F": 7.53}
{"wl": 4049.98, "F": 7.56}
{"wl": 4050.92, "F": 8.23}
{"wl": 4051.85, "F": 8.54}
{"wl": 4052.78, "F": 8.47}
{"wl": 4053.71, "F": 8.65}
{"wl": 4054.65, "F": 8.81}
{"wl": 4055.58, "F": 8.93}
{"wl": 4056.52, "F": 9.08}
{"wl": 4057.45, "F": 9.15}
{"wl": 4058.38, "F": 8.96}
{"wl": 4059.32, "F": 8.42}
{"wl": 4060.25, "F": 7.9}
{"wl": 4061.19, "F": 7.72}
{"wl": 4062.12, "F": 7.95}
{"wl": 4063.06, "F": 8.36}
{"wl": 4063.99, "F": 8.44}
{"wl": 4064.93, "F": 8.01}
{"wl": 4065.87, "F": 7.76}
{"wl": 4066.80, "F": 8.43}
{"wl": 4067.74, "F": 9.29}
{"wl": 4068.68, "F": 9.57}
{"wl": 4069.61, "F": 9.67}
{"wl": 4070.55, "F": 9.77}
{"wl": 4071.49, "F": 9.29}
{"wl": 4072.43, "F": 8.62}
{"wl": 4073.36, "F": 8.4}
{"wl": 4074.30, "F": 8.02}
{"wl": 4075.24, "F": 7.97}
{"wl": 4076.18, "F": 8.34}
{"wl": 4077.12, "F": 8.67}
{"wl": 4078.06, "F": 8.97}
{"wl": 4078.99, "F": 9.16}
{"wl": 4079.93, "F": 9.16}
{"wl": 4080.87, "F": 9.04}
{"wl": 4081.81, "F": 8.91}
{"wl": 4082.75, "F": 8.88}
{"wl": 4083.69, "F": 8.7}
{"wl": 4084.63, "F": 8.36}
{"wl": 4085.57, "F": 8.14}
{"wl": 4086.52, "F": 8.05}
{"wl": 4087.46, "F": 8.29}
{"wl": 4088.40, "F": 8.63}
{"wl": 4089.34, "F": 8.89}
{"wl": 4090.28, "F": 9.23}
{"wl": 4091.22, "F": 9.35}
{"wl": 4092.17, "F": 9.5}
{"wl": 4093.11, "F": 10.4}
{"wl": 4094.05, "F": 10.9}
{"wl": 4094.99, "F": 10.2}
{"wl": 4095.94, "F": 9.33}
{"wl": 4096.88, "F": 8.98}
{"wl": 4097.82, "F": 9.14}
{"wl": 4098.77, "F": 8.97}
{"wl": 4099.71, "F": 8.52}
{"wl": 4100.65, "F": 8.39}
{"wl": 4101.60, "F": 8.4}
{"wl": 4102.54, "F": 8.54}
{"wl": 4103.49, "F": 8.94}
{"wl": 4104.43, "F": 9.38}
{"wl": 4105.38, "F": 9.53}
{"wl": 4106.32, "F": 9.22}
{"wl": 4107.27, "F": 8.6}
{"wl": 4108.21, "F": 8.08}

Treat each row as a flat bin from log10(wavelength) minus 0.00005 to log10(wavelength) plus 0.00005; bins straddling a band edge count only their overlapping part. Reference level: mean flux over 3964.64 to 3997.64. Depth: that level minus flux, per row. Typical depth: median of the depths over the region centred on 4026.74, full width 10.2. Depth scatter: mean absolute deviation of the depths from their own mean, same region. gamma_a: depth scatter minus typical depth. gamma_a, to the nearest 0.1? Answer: 0.4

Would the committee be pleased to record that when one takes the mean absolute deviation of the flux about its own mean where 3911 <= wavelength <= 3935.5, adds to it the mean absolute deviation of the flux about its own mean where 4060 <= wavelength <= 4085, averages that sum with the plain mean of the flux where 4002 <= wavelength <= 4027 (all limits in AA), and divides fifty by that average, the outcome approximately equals 10.8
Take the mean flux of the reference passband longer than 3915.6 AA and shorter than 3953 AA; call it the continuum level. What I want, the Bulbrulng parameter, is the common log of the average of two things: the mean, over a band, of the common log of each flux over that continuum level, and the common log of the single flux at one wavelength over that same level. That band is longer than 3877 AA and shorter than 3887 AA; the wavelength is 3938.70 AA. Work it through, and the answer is -1.56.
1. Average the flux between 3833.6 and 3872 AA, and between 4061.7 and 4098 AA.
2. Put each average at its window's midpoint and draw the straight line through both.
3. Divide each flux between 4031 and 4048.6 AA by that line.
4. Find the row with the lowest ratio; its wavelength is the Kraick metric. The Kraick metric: 4037.88 AA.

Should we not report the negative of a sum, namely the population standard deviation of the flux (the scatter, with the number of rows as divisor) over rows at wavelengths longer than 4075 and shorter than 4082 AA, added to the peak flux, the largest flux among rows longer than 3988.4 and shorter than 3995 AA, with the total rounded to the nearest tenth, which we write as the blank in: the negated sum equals -9.5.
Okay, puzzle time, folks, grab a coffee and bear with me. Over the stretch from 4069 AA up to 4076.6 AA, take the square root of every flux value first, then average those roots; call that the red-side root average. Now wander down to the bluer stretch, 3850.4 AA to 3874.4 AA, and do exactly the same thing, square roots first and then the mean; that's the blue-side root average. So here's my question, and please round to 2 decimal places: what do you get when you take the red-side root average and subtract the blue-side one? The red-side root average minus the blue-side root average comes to -0.25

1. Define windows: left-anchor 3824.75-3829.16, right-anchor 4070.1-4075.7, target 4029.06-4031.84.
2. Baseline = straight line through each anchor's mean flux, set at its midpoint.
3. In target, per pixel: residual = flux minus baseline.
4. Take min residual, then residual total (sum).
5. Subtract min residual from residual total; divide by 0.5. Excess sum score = -3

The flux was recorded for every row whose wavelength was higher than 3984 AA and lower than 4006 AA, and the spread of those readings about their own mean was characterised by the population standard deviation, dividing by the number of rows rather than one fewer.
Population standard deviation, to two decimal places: 0.84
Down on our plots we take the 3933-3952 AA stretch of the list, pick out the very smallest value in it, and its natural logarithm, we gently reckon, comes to 2.01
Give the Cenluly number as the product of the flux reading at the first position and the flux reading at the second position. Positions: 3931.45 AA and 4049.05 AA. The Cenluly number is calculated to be 69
